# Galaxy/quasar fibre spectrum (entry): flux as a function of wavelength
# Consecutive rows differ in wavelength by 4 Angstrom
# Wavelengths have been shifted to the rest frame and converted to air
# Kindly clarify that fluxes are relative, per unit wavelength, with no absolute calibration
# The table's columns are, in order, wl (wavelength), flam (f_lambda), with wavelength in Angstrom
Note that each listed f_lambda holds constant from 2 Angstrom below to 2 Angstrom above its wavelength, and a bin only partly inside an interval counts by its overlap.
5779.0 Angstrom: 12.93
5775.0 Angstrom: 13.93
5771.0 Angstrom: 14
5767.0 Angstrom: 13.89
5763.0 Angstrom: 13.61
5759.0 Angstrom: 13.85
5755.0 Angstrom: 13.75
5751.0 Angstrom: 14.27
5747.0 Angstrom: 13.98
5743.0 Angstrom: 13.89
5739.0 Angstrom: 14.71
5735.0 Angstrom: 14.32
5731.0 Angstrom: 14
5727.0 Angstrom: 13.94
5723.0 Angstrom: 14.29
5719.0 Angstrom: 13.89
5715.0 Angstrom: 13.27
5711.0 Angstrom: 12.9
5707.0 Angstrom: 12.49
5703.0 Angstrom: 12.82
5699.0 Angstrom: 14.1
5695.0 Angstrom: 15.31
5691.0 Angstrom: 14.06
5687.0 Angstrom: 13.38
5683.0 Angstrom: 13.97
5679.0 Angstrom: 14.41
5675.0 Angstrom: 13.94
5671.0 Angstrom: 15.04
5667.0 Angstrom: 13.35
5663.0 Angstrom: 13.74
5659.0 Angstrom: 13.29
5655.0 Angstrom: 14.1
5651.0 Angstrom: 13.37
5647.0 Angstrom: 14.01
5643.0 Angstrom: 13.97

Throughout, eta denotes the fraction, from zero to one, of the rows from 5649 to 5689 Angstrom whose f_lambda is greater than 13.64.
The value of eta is 0.6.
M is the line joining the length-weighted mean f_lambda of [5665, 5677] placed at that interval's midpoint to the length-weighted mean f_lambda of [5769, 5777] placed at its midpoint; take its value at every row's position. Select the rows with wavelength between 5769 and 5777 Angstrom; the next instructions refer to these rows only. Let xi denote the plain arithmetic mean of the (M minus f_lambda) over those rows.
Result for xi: 0.00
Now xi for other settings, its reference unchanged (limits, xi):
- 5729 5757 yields -0.12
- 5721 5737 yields -0.11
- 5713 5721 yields 0.46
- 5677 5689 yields 0.17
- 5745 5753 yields -0.13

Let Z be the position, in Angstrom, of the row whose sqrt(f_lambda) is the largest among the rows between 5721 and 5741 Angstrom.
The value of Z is 5739.0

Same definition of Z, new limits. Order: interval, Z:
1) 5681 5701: 5695.0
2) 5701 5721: 5719.0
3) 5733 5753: 5739.0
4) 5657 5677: 5671.0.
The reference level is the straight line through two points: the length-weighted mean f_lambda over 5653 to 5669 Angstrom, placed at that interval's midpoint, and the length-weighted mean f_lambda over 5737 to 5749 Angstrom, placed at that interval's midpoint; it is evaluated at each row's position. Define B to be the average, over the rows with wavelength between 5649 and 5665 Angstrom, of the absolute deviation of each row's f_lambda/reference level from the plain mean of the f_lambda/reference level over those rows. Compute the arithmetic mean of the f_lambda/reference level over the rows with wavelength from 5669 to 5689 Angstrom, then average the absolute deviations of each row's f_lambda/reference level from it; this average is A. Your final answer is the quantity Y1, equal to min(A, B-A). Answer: -0.015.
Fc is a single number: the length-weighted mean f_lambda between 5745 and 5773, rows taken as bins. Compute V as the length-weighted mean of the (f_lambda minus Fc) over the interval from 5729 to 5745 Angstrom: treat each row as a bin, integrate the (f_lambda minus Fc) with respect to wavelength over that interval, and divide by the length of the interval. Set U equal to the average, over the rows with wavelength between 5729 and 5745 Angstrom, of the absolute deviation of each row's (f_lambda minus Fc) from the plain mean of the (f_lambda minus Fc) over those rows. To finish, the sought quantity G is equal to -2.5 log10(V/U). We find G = -0.1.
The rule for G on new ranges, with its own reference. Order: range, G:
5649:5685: 4.8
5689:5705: 1.5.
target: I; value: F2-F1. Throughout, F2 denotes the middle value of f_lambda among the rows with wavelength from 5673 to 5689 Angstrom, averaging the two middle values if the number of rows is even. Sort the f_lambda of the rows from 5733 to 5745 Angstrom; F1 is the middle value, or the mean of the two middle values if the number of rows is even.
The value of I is -0.4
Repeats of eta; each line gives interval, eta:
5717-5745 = 1.0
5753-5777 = 0.8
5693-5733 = 0.6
